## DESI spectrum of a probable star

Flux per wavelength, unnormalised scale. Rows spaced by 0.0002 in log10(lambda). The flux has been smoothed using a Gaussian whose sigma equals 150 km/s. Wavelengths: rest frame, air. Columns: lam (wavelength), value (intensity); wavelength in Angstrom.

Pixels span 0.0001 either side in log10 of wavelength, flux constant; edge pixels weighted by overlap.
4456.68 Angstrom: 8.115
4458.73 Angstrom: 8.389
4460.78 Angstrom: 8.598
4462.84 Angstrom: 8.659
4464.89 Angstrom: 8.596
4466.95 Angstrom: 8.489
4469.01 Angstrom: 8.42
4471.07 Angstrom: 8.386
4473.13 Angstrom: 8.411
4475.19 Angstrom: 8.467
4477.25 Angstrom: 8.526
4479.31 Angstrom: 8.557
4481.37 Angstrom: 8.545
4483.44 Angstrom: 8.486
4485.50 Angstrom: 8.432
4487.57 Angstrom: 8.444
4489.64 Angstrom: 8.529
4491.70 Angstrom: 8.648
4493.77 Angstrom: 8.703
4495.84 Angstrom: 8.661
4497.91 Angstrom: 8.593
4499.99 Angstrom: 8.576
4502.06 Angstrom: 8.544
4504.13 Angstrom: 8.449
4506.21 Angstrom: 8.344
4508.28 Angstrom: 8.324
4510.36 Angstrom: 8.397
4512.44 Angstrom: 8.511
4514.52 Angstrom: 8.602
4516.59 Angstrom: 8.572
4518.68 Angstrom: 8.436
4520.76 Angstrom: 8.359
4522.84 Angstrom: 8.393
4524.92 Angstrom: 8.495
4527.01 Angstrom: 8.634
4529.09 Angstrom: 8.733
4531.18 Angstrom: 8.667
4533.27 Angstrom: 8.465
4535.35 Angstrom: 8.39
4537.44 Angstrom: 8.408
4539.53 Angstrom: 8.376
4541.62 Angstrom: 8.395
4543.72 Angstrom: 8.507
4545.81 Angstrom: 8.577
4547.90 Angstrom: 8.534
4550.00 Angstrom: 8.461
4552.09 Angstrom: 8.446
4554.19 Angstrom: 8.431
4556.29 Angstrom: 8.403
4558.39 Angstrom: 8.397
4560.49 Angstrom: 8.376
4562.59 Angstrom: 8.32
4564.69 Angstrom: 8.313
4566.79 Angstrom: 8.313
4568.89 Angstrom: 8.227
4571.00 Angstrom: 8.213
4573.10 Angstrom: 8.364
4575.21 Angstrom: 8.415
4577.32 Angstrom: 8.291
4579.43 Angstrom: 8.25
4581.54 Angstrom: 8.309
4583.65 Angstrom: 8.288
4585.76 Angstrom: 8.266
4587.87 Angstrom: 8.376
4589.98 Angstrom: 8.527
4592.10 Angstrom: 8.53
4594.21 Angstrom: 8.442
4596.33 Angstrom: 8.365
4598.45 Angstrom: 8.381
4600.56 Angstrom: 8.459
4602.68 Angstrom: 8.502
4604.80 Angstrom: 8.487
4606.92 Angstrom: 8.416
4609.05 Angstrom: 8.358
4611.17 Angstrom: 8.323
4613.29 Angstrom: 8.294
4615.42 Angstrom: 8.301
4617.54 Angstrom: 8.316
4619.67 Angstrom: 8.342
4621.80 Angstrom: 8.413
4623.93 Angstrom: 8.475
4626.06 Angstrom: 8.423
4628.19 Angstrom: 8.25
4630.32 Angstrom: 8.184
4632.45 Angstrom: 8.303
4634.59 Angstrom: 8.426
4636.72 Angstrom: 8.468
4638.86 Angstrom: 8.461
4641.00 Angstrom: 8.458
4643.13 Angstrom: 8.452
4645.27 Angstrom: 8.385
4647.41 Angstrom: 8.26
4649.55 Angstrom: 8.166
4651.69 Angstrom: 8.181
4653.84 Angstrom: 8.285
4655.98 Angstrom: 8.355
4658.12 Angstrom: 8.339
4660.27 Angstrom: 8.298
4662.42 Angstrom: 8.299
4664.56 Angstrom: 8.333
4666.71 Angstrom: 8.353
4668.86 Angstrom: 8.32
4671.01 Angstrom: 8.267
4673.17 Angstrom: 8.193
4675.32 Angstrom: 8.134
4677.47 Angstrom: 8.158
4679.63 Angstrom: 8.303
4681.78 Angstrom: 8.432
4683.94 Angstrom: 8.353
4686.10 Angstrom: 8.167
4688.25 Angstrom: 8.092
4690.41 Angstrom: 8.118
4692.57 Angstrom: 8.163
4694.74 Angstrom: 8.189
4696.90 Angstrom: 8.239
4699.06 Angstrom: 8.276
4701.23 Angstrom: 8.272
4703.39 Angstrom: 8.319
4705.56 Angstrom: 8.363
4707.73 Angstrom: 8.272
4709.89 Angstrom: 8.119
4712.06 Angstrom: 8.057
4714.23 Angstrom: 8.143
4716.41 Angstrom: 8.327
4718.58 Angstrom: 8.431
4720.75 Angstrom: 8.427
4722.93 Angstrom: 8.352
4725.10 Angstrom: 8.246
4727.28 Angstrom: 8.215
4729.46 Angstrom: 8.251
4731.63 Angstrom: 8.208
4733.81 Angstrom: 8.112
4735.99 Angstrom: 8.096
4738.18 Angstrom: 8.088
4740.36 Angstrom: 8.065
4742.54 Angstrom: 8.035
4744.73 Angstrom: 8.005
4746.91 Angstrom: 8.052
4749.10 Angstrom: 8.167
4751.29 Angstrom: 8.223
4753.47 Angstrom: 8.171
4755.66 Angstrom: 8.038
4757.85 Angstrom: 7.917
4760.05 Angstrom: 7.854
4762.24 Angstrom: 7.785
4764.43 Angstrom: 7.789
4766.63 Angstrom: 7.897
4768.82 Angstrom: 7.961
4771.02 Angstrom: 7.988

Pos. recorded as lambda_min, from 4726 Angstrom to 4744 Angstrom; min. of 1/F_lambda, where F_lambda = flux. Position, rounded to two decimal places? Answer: 4729.46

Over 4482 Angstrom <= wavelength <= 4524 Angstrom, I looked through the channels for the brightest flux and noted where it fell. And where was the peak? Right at 4493.77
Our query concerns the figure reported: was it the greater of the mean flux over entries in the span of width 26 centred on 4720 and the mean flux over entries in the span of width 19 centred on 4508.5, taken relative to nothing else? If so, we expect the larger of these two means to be 8.48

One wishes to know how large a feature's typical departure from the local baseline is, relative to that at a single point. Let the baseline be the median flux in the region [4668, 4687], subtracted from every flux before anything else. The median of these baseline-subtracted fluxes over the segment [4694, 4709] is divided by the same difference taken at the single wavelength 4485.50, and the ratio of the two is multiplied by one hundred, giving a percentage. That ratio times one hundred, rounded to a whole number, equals 3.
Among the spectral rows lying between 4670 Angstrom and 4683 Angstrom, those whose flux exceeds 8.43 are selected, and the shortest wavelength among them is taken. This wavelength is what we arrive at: 4681.78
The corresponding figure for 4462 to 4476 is 4462.84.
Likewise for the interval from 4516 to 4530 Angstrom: 4516.59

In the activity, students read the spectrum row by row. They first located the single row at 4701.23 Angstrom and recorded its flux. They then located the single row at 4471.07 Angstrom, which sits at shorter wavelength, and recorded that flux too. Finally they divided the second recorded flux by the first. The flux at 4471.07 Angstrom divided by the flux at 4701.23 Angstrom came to 1.014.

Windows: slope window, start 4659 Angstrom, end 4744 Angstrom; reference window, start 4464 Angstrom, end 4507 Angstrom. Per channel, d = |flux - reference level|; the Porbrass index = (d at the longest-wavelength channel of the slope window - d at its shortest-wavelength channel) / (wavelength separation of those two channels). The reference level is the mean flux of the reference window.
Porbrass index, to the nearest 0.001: 0.003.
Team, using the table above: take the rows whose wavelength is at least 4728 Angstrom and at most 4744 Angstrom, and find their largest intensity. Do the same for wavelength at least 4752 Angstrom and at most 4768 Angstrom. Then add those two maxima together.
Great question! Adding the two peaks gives 16.4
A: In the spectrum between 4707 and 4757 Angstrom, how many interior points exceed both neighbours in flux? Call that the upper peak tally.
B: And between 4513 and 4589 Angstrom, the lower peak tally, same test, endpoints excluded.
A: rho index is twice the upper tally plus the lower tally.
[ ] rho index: 11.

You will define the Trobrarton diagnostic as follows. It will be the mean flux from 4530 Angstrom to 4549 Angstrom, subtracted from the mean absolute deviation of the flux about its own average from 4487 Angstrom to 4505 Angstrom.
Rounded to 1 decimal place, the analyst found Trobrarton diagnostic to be -8.4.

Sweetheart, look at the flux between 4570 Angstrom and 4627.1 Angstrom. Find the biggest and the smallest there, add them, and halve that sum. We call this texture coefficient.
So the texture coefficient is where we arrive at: 8.37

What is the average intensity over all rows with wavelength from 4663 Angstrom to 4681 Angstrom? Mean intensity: 8.26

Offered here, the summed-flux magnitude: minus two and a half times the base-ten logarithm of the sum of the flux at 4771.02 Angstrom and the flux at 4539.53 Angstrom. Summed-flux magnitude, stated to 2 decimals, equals -3.03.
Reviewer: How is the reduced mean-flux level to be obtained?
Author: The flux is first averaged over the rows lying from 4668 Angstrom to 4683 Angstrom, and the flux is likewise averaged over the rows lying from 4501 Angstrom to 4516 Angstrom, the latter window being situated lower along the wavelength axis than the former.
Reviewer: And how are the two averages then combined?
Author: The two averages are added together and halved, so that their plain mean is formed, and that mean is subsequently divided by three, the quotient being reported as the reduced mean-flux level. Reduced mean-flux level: 2.79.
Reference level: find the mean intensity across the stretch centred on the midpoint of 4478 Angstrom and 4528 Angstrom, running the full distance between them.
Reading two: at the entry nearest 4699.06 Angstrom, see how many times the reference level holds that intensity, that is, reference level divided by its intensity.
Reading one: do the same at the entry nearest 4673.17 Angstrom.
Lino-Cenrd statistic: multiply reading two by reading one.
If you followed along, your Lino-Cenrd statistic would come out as 1.07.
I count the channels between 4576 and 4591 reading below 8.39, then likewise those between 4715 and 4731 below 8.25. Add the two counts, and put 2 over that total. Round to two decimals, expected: 0.25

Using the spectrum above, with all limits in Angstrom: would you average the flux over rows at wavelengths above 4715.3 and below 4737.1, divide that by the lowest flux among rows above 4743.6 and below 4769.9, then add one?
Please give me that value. 2.06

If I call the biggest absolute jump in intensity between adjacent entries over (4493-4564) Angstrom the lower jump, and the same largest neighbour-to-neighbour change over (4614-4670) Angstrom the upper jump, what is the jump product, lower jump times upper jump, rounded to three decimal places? 0.035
